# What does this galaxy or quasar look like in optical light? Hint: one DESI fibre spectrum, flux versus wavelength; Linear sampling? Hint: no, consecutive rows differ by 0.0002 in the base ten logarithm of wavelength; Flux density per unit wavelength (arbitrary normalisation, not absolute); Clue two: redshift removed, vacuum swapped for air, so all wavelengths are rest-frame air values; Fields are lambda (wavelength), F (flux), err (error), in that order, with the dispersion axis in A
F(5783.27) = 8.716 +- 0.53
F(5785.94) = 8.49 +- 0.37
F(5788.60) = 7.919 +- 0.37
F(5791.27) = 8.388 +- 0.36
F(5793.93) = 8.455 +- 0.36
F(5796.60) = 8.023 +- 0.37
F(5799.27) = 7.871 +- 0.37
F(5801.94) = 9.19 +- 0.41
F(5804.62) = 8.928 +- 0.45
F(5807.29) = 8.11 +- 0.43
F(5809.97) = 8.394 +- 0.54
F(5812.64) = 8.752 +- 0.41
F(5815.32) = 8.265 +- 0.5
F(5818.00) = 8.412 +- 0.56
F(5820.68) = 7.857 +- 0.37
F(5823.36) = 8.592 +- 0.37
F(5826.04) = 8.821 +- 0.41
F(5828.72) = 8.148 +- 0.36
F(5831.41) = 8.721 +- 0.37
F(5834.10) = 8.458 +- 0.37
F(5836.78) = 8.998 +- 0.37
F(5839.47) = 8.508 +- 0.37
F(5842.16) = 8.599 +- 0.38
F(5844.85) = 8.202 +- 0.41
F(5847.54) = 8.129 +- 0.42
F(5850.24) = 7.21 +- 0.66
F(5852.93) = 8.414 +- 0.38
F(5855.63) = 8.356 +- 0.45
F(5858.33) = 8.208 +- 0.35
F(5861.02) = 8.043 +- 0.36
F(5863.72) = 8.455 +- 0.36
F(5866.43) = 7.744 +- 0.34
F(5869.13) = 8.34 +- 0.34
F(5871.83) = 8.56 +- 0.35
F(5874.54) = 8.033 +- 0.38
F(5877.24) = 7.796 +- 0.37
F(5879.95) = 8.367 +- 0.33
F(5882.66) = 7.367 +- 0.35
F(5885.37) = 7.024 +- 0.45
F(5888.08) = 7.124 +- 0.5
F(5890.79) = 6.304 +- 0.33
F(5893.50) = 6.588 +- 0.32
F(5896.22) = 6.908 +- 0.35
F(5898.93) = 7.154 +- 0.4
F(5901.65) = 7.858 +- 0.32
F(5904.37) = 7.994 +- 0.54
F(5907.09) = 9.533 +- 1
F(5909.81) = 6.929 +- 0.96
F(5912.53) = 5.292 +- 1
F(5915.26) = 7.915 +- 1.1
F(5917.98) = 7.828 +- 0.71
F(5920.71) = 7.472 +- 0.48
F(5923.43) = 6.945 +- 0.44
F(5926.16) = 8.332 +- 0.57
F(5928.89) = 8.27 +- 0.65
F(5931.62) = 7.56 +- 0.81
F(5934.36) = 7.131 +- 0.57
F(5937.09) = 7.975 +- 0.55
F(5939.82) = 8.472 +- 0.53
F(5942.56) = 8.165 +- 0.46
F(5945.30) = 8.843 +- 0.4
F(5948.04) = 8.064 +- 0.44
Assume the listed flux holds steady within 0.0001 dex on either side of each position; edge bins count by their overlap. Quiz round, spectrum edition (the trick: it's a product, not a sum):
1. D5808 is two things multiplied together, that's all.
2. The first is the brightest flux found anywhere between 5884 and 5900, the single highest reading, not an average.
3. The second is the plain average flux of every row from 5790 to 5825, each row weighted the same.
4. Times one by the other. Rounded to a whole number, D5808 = 60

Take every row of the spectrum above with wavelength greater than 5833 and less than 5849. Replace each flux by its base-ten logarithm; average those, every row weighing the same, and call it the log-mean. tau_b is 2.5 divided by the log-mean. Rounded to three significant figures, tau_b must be 2.69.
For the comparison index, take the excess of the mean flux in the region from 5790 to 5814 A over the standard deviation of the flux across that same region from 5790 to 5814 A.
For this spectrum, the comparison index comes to 8.0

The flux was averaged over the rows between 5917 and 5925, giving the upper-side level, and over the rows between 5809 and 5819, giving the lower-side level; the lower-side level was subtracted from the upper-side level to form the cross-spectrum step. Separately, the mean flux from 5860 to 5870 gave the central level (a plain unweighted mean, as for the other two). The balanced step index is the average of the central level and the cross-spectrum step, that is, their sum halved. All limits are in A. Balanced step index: 3.55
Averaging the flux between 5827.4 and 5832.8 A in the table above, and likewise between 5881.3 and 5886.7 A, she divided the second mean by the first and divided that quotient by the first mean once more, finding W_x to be 0.101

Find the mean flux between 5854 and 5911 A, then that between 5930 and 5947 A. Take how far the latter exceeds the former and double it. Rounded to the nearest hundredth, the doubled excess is 0.55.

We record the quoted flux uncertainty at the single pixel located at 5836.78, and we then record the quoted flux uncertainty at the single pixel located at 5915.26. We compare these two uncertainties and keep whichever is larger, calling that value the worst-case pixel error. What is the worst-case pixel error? 1.10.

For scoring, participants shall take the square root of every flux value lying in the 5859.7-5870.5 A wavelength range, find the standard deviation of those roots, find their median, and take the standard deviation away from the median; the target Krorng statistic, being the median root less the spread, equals 2.81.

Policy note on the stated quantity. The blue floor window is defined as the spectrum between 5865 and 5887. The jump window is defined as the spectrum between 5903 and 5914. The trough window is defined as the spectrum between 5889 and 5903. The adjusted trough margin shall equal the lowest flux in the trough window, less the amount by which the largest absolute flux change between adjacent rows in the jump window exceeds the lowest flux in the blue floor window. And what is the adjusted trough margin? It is 10.7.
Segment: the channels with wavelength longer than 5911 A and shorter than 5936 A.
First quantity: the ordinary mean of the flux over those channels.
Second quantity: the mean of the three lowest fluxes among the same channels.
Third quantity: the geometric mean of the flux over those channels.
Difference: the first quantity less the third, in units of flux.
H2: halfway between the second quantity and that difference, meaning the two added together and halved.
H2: 3.3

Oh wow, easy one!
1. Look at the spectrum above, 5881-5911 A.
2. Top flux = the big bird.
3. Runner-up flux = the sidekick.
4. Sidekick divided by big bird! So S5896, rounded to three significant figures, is 0.839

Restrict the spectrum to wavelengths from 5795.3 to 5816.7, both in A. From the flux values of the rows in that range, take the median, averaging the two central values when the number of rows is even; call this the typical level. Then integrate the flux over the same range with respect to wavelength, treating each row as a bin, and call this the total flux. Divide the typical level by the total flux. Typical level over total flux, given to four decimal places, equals 0.0461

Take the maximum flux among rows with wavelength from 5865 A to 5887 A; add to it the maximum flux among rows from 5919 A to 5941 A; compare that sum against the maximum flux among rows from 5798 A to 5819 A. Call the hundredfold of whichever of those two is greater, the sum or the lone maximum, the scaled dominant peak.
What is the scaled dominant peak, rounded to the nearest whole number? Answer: 1703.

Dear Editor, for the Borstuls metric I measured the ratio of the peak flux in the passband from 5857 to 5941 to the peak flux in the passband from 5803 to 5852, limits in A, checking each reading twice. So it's 1.059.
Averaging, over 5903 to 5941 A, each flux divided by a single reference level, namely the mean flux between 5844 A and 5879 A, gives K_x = 0.95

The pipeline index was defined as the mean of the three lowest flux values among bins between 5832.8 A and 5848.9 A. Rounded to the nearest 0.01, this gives 8.26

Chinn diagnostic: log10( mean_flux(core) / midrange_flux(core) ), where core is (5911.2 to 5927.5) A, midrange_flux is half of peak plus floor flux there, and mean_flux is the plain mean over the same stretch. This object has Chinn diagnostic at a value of 0.030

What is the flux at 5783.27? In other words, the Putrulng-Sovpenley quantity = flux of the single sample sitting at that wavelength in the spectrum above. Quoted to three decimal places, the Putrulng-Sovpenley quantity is 8.716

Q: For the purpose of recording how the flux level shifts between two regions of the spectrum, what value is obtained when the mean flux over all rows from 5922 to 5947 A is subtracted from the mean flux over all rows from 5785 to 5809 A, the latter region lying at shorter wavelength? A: 0.41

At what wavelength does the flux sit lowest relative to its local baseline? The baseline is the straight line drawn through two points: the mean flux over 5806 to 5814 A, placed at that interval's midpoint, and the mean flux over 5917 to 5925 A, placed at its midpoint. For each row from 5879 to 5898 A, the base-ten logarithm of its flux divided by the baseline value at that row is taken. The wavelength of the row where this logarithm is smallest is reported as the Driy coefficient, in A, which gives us 5890.79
